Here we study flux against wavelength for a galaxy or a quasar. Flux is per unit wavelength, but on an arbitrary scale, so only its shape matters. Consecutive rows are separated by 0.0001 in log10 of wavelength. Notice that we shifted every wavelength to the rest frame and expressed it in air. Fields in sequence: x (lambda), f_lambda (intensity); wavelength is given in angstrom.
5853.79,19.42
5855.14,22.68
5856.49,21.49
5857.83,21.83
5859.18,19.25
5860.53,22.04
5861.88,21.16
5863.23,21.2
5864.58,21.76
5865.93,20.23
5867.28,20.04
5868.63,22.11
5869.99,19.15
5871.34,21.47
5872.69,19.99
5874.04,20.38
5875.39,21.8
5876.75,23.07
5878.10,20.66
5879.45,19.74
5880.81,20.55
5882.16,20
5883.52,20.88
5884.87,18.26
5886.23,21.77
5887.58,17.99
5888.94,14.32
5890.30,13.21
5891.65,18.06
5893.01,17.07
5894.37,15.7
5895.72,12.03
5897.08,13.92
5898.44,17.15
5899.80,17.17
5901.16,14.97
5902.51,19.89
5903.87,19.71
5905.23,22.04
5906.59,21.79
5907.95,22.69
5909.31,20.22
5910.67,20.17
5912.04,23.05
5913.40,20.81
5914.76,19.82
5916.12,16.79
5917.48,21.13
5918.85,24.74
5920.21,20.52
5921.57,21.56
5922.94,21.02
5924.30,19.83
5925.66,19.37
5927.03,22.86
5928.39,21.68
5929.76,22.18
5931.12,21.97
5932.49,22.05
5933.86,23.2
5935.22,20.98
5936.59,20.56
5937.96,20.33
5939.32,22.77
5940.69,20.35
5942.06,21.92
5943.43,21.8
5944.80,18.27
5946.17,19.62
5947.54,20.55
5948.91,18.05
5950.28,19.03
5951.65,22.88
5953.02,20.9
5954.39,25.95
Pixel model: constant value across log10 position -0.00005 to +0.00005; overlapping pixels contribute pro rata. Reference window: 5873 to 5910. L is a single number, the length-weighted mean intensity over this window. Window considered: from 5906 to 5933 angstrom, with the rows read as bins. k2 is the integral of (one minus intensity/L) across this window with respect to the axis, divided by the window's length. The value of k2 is -0.13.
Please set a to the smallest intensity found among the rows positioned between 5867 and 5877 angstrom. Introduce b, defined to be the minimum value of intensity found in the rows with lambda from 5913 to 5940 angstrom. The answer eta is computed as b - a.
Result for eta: -2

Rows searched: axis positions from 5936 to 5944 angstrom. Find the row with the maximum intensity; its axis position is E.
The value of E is 5939.32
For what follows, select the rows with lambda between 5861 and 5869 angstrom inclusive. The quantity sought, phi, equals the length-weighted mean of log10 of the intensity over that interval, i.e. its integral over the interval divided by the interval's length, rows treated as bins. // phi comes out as 1.32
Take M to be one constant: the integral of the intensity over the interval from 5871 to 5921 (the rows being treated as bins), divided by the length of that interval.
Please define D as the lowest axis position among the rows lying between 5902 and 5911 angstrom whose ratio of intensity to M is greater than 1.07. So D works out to 5905.23 angstrom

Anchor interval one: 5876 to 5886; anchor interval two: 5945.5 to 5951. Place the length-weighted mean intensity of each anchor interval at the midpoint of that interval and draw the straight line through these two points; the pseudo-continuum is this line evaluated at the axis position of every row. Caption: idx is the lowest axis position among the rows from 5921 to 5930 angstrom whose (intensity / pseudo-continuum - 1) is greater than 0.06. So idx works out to 5921.57 angstrom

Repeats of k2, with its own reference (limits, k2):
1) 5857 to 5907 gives -0.03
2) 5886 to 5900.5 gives 0.14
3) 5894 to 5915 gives -0.01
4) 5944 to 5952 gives -0.05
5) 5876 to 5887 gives -0.10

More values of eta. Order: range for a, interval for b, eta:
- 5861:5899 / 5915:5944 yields 5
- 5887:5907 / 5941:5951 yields 6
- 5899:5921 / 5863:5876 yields 4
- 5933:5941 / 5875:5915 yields -8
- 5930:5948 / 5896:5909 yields -4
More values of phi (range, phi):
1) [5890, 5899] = 1.18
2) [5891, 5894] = 1.24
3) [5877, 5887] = 1.31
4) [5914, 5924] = 1.32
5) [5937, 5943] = 1.33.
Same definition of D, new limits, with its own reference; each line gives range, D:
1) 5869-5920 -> 5871.34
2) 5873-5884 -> 5875.39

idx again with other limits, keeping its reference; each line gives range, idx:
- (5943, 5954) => 5943.43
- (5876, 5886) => 5876.75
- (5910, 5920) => 5912.04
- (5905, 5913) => 5905.23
